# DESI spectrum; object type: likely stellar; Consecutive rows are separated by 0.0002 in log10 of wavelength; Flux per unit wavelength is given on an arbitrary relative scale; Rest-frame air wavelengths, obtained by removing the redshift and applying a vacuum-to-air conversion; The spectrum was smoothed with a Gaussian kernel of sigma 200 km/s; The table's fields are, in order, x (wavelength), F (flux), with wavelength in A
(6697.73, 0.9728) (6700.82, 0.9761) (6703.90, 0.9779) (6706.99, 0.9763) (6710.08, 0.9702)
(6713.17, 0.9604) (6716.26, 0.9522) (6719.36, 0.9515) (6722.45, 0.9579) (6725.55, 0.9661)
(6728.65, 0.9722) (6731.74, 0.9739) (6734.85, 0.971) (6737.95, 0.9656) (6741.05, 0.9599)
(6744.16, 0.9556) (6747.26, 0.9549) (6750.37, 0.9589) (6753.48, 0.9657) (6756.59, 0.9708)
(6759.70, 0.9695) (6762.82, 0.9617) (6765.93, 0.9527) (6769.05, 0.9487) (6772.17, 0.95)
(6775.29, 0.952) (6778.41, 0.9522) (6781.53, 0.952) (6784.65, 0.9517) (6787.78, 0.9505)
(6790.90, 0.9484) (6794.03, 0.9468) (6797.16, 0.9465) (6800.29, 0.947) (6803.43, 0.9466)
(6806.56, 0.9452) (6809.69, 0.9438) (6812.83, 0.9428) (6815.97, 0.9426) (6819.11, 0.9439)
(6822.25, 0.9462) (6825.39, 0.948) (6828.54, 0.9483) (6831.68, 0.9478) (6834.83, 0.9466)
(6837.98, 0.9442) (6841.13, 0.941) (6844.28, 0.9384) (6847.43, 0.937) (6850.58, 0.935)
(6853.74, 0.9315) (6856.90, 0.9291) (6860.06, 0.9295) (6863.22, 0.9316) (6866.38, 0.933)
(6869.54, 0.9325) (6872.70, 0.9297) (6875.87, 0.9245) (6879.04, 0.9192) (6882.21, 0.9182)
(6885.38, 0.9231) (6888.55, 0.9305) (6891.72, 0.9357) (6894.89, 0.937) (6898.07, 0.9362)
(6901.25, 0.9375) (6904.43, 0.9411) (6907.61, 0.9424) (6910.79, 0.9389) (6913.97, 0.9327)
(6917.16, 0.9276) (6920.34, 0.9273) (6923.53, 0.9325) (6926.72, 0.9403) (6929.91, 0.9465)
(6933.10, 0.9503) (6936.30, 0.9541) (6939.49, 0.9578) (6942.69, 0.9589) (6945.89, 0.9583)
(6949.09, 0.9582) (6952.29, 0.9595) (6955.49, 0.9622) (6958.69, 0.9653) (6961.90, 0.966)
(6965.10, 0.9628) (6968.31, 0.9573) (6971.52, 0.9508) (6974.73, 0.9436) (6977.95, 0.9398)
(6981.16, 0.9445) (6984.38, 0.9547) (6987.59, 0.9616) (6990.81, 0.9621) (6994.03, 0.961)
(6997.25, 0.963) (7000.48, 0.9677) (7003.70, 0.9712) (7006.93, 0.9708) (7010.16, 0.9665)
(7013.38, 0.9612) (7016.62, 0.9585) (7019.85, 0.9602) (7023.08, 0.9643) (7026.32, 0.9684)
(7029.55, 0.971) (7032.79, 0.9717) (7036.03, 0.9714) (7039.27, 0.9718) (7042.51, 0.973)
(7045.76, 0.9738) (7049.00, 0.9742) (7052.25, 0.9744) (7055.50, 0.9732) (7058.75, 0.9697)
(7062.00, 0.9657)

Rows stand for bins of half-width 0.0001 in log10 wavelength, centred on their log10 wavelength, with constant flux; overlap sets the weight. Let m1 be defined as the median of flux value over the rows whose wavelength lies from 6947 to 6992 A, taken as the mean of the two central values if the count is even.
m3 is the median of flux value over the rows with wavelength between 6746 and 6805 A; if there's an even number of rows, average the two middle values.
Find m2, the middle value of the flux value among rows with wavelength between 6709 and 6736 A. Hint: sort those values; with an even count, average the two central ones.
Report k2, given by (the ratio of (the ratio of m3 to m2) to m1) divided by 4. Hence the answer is 0.257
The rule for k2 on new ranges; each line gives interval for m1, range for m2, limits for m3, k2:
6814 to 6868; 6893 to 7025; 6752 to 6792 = 0.264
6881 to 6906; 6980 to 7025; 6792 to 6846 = 0.263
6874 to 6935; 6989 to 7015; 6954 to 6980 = 0.266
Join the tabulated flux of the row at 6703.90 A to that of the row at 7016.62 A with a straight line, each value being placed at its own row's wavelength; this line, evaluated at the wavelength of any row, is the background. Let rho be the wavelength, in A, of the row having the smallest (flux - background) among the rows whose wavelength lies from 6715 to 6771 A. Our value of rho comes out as 6719.36 A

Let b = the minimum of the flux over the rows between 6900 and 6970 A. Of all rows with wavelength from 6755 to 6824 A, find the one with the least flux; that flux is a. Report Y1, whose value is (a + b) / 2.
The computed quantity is 0.935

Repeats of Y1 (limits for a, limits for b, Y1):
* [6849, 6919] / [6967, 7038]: 0.929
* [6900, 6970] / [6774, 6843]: 0.934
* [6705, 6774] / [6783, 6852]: 0.942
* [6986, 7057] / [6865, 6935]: 0.938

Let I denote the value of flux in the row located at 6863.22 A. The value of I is 0.9316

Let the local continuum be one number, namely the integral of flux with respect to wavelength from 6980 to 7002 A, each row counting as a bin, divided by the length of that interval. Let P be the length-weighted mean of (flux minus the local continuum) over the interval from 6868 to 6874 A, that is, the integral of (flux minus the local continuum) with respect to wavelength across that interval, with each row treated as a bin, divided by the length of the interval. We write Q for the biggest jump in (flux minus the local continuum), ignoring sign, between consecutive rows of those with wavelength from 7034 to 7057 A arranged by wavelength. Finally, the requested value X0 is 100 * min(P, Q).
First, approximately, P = -0.028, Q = 0.0012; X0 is -2.8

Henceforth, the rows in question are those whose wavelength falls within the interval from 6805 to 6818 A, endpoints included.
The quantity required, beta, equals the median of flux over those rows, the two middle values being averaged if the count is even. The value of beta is 0.943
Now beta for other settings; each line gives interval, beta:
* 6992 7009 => 0.968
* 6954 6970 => 0.963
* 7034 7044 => 0.972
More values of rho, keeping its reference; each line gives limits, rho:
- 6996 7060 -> 7016.62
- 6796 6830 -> 6815.97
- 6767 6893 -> 6882.21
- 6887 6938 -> 6920.34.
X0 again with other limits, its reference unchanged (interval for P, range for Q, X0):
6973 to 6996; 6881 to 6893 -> -0.7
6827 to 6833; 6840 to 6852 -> -1.1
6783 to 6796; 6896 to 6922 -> -1.0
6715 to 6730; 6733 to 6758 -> 0.1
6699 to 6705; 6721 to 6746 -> 0.8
